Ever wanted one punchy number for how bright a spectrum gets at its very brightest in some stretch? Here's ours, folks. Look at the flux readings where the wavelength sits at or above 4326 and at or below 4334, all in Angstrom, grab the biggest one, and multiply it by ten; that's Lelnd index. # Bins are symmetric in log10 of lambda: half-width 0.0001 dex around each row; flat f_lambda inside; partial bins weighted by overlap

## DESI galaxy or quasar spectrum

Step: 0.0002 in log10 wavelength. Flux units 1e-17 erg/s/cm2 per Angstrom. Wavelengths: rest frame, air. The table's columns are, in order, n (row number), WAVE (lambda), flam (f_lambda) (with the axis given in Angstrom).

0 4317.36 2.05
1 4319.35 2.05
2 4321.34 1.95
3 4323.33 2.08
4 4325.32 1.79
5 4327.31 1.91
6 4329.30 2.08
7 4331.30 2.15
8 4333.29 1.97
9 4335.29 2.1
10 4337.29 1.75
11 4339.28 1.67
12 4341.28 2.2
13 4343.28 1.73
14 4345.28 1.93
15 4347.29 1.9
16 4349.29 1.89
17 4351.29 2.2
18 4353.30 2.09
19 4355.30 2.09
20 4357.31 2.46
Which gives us 21.5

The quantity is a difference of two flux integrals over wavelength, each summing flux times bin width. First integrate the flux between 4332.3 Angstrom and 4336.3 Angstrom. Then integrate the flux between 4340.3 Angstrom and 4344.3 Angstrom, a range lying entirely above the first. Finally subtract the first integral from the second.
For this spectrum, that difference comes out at -0.27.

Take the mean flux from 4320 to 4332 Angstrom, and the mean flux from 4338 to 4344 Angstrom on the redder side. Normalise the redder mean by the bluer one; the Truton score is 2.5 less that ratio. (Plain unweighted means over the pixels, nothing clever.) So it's 1.56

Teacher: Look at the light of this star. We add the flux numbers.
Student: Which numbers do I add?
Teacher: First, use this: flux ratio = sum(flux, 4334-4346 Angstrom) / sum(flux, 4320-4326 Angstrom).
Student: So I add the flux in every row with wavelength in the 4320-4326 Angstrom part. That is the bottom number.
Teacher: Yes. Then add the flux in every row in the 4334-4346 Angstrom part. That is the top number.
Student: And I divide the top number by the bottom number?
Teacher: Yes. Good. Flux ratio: 2.0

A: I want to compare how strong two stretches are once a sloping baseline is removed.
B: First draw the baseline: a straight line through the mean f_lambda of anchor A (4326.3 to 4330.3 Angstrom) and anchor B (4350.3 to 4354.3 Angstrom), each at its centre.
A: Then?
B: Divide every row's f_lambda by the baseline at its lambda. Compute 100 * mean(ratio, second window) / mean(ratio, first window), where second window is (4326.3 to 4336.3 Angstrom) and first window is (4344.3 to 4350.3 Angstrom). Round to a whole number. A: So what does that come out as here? 112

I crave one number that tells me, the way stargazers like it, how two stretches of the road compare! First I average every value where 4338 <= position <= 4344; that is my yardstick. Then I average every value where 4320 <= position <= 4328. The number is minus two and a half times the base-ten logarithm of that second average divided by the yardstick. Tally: -0.04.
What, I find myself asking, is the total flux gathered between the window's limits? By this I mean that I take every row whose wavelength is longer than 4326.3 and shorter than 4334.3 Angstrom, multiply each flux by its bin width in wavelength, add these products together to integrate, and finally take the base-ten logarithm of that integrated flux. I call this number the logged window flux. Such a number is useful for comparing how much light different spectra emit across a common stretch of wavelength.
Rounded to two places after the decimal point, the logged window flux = 1.21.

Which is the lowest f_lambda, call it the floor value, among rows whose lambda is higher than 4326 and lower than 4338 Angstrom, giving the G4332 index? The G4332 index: 1.75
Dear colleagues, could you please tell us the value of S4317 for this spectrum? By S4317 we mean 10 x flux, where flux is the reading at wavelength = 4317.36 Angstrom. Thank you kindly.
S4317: 20.5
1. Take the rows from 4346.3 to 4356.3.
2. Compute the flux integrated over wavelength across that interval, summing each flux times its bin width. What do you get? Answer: 20.4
